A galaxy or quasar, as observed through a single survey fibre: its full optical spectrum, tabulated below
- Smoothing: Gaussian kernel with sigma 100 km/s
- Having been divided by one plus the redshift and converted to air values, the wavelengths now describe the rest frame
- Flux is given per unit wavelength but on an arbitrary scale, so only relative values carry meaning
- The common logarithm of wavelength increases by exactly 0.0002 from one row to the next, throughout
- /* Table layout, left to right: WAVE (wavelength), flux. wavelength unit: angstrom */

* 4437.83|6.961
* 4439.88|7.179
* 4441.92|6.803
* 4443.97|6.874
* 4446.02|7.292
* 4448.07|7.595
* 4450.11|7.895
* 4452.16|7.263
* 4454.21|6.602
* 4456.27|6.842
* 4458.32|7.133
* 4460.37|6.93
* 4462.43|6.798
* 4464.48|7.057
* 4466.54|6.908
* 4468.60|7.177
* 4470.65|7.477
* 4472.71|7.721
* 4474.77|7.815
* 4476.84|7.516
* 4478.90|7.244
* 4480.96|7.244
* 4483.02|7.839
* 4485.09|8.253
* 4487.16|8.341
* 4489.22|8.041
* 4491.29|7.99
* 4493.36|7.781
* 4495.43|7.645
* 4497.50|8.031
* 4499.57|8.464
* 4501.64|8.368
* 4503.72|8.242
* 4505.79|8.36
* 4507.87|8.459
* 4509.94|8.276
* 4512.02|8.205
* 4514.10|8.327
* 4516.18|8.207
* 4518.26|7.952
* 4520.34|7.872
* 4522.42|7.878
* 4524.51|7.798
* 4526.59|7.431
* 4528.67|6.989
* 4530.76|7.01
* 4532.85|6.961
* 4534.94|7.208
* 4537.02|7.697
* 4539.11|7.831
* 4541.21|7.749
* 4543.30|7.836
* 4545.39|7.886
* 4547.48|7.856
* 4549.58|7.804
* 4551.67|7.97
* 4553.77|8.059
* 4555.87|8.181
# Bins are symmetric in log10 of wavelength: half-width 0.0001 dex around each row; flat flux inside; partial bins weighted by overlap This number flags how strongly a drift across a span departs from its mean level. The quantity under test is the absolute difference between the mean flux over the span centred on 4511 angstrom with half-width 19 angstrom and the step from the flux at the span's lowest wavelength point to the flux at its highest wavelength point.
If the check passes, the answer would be 8.8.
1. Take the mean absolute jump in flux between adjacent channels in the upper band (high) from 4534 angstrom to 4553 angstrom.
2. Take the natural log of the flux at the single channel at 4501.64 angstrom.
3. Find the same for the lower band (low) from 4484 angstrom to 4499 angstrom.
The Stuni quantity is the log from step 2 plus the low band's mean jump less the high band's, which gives 2.18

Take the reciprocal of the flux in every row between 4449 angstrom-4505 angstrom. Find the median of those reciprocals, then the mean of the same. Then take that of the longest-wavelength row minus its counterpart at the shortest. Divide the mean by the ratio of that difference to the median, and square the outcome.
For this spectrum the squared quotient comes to 11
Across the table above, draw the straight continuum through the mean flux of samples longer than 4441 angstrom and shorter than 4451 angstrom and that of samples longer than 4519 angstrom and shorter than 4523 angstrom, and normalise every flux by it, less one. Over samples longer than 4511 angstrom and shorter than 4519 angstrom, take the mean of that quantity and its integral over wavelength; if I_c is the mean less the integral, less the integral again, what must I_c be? -0.7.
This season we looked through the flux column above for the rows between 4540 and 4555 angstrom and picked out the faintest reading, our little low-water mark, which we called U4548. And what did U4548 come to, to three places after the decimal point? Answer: 7.749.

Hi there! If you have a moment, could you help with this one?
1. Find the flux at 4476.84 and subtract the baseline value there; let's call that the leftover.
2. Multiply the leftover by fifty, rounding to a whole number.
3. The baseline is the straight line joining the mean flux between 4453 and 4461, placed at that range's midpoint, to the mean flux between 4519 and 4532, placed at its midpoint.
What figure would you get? 23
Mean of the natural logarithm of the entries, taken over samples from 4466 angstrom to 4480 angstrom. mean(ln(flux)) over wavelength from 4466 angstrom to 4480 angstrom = 2.00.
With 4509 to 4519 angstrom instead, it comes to 2.10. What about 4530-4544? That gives 2.01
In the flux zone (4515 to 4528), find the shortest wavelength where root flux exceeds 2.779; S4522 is 4516.18 angstrom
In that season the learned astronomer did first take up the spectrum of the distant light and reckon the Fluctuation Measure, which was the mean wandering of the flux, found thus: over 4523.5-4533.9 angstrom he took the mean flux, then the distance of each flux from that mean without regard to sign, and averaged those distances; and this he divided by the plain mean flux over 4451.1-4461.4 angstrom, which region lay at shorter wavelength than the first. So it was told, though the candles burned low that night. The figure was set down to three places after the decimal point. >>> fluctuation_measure 0.043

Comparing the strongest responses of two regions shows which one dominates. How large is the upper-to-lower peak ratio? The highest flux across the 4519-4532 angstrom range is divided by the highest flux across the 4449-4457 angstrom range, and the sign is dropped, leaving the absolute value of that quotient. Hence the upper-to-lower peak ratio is 1.00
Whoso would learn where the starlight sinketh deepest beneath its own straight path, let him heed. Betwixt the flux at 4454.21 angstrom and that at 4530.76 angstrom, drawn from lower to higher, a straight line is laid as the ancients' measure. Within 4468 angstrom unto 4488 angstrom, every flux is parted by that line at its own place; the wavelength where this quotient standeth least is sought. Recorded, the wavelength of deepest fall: 4480.96 angstrom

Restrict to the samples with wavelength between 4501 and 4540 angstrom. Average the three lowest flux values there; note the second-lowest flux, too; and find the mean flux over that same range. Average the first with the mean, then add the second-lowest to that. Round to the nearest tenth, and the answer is 14.4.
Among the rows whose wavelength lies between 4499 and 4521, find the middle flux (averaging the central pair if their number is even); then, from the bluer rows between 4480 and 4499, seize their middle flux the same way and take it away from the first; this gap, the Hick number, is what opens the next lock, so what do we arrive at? 0.29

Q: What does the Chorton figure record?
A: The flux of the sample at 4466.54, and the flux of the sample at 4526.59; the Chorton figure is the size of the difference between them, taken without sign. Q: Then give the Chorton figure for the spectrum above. 0.52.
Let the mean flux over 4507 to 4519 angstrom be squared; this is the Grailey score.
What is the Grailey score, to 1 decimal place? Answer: 67.9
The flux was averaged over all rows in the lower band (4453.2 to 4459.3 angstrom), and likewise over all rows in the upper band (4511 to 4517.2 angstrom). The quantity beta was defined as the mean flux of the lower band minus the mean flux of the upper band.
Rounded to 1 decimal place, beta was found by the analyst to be -1.4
